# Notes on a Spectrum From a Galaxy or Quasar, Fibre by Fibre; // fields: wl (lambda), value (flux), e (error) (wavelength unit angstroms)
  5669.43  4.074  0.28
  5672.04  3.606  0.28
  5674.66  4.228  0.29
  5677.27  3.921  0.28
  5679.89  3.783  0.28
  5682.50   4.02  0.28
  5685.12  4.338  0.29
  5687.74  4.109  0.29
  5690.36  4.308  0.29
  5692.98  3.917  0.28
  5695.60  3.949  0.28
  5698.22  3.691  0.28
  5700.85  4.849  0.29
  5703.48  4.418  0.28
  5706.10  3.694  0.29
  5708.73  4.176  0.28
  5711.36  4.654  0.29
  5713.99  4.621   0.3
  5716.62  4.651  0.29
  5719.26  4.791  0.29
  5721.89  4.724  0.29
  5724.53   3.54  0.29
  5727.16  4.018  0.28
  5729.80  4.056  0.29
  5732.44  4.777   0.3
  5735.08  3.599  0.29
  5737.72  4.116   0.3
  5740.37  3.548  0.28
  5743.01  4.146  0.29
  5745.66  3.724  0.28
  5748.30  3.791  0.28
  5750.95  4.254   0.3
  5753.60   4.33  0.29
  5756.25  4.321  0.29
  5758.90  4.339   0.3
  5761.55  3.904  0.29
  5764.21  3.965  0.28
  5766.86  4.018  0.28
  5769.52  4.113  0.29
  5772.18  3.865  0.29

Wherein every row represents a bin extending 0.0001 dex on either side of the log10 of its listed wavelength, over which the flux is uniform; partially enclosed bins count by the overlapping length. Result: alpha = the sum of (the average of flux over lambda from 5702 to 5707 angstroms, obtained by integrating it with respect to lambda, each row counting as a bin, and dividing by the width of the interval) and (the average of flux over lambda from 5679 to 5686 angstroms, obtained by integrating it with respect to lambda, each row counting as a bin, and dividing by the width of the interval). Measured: 8.16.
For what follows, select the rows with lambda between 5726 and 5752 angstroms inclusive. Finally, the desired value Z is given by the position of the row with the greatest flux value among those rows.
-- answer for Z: 5732.44 angstroms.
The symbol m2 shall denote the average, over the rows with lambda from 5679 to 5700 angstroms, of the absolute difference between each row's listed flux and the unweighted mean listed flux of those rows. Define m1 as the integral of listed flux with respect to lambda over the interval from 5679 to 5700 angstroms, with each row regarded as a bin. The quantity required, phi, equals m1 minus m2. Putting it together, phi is 85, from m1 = 85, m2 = 0.18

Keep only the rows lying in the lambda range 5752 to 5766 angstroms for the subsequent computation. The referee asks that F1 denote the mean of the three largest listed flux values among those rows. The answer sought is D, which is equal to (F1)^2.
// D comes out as 18.7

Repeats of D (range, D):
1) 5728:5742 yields 18.6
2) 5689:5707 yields 20.5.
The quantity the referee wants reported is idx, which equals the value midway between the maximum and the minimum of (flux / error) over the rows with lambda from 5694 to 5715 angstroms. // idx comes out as 14.73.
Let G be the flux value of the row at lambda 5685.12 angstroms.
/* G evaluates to 4.338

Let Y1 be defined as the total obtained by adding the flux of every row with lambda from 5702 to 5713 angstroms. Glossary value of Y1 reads 17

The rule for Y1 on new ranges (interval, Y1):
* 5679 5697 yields 28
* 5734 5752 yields 27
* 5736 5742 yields 8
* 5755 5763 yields 13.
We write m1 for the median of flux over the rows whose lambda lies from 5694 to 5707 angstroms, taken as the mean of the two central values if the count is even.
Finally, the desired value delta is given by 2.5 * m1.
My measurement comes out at 9.9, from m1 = 3.95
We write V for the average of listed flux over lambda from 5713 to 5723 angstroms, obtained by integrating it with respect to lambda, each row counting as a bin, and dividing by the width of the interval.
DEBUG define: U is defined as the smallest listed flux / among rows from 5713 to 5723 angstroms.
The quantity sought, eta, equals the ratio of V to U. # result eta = 1.02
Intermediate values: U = 4.621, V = 4.70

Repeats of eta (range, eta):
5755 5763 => 1.07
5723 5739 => 1.14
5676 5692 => 1.08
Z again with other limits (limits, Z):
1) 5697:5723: 5700.85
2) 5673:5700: 5685.12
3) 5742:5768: 5758.90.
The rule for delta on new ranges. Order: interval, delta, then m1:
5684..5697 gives 10.3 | 4.11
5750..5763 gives 10.8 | 4.32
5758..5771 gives 10.0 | 4.02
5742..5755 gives 10.4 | 4.15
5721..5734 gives 10.1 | 4.06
